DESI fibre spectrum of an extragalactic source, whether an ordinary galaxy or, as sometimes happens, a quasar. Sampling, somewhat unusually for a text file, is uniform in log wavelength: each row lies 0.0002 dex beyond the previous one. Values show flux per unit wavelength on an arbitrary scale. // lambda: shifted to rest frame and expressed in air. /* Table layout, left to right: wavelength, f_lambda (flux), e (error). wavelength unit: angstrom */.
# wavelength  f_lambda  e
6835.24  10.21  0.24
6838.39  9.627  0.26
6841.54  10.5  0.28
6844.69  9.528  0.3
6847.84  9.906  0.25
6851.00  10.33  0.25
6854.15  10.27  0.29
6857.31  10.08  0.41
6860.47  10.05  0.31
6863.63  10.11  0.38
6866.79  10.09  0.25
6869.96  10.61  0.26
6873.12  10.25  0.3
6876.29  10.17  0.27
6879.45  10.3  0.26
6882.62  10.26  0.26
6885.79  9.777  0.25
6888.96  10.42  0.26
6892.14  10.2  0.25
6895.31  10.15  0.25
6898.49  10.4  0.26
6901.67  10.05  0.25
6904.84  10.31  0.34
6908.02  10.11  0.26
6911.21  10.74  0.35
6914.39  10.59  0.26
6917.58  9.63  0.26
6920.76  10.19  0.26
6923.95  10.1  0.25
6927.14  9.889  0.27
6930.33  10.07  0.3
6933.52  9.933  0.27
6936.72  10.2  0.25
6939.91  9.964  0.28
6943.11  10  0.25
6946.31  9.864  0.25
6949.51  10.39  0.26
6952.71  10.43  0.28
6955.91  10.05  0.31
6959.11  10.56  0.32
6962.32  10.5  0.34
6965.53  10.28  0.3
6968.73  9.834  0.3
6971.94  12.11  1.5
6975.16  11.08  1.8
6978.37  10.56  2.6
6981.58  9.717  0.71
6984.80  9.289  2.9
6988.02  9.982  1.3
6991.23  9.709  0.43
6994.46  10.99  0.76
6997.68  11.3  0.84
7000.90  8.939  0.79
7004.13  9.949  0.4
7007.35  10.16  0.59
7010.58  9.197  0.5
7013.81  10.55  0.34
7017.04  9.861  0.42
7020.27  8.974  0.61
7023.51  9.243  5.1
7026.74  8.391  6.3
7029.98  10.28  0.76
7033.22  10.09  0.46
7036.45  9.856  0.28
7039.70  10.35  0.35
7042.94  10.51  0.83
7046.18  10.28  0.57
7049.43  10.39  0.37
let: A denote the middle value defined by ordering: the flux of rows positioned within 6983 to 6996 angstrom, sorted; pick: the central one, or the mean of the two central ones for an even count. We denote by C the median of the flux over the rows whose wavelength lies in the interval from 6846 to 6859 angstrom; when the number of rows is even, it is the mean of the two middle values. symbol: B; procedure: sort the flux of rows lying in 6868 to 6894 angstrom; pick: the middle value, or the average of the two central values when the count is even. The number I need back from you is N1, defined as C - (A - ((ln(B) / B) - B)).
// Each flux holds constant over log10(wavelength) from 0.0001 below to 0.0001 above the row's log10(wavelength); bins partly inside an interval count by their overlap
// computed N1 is -9.7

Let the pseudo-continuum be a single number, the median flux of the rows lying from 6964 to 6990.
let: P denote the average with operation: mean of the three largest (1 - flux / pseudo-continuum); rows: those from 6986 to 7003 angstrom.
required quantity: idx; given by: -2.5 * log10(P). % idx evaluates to 3.1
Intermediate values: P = 0.058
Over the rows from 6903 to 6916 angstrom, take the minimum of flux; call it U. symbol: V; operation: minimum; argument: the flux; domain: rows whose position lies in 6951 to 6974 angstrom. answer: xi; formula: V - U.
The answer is -0.28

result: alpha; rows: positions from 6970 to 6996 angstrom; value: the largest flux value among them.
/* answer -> 12.11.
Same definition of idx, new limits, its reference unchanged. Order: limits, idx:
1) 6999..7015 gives 2.8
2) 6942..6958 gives 4.5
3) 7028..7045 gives 5.7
